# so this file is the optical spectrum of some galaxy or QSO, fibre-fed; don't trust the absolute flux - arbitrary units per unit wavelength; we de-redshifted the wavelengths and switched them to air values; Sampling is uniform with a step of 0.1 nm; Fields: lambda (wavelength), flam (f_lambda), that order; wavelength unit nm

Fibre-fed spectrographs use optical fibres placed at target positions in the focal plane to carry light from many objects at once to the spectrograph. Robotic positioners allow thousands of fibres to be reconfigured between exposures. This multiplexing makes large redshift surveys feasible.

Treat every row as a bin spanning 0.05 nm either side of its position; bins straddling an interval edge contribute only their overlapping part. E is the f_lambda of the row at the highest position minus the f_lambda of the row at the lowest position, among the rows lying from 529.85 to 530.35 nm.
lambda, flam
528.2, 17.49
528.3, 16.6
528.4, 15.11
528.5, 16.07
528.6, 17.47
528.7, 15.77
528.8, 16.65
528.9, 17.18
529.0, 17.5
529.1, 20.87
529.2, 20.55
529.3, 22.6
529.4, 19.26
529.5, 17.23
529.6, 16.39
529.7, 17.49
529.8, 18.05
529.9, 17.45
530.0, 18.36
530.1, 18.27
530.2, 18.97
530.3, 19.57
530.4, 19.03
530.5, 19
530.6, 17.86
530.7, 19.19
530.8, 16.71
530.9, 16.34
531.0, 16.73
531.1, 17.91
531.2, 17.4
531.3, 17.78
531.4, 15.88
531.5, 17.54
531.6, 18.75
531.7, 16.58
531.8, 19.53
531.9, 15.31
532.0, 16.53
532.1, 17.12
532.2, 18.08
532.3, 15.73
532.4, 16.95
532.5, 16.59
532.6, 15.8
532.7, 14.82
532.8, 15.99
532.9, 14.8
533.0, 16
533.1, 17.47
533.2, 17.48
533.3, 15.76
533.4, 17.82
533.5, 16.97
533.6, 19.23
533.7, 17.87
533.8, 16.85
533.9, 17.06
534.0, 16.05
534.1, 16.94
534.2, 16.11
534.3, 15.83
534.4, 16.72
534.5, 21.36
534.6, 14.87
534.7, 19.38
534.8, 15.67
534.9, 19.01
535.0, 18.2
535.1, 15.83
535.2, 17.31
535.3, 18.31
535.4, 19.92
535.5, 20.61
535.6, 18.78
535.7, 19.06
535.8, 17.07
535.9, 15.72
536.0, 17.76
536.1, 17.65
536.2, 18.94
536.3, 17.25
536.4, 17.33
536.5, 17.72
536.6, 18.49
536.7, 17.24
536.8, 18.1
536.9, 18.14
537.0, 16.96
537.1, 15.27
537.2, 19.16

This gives 2.1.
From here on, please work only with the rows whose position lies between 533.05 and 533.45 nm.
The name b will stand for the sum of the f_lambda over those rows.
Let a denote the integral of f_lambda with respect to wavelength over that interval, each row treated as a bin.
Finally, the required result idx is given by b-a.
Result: 62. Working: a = 7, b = 69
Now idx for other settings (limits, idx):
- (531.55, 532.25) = 110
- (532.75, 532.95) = 28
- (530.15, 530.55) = 69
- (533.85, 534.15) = 45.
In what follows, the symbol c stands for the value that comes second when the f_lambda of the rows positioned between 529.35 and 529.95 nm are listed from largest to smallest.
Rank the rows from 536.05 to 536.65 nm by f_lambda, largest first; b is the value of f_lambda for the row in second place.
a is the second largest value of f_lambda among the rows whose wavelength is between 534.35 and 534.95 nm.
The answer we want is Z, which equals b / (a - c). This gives 14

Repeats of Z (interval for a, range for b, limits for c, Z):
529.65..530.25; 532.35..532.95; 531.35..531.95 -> -43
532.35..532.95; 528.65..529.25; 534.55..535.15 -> -8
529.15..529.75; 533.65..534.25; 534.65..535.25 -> 11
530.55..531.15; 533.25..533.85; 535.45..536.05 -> -16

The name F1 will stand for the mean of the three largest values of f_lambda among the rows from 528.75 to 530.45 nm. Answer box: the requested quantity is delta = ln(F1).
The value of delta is 3.06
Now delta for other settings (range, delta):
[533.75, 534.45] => 2.83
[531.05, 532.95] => 2.93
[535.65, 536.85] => 2.94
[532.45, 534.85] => 3.00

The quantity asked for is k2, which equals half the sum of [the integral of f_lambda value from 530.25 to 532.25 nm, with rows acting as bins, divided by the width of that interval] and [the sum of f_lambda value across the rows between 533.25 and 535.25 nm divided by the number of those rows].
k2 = 17.4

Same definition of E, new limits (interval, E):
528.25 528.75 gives -0.8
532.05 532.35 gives -1.4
